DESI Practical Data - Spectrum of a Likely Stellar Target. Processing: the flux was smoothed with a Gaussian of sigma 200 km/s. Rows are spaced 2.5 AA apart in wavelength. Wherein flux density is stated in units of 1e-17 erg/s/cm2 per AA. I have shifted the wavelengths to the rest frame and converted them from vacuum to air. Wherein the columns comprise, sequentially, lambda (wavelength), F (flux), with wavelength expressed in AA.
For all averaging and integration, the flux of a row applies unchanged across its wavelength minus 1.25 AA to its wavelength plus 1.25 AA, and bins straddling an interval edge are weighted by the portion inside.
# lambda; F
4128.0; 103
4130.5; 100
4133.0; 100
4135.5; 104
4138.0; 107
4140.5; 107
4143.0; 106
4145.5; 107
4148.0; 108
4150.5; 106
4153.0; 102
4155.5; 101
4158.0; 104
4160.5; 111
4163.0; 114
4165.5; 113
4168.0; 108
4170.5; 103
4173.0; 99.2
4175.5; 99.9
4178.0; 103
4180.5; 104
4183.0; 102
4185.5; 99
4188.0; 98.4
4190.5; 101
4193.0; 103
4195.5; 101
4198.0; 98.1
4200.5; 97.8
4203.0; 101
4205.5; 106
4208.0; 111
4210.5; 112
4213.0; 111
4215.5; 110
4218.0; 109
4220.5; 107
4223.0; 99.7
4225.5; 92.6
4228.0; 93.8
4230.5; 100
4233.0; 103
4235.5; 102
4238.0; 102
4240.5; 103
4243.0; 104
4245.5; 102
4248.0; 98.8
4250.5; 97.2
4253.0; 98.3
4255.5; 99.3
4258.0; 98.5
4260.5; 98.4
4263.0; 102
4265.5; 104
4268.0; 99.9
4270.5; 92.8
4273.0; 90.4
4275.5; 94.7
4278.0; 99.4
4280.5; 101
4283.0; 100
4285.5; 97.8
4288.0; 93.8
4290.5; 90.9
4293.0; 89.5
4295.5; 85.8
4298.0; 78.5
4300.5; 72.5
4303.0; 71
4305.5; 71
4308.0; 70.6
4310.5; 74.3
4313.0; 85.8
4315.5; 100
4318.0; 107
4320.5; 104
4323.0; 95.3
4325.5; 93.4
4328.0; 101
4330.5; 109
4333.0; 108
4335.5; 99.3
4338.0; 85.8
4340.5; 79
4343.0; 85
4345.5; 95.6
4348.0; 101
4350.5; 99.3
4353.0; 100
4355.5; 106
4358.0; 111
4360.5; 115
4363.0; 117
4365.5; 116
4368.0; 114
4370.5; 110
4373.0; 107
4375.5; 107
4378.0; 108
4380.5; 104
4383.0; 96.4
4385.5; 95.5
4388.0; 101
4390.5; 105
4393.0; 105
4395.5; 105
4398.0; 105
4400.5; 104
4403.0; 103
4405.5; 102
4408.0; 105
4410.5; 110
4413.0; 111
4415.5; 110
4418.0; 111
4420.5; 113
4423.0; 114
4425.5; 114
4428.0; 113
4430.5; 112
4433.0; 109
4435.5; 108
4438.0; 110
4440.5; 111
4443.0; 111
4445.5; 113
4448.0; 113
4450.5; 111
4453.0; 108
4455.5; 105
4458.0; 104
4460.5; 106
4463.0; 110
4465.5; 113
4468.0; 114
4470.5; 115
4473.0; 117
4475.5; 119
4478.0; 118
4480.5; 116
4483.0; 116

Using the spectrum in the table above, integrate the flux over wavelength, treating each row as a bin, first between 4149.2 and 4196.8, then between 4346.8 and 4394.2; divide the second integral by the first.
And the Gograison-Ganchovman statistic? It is 1.02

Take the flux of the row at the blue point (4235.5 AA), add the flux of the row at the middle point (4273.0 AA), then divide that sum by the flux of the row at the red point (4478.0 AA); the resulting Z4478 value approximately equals 1.63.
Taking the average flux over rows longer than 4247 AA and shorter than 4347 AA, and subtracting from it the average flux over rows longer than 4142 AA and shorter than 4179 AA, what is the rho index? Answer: -13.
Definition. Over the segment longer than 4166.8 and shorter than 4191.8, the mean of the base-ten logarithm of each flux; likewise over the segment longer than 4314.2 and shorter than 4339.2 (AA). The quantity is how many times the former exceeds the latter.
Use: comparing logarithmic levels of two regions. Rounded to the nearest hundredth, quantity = 1.00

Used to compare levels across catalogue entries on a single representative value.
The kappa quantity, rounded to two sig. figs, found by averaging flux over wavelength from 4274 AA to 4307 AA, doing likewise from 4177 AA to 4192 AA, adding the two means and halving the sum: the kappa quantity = 95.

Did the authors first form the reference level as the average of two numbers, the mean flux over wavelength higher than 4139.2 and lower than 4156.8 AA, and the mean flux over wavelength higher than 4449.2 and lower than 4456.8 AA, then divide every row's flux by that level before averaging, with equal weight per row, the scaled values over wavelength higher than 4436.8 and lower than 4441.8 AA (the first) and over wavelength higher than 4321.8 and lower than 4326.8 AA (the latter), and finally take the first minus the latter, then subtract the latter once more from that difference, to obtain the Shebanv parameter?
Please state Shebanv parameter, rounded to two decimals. -0.73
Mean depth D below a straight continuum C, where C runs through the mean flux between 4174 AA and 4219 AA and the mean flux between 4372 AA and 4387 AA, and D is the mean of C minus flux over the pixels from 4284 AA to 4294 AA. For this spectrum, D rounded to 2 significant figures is 10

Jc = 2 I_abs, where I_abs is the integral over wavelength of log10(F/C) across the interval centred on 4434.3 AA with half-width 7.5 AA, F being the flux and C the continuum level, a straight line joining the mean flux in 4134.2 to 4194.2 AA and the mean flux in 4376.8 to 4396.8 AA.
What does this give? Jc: 1.0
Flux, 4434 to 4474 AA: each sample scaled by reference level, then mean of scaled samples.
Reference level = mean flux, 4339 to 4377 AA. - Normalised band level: 1.06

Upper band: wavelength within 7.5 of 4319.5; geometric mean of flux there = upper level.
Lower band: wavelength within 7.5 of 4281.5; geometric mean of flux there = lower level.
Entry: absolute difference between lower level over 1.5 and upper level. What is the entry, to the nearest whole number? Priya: 32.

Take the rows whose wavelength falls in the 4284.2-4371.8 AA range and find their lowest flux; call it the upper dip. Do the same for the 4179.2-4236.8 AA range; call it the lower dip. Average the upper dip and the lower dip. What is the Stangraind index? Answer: 82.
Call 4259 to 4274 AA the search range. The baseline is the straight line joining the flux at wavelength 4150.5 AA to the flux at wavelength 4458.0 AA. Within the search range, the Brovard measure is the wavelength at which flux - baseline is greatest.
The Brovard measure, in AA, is 4265.5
